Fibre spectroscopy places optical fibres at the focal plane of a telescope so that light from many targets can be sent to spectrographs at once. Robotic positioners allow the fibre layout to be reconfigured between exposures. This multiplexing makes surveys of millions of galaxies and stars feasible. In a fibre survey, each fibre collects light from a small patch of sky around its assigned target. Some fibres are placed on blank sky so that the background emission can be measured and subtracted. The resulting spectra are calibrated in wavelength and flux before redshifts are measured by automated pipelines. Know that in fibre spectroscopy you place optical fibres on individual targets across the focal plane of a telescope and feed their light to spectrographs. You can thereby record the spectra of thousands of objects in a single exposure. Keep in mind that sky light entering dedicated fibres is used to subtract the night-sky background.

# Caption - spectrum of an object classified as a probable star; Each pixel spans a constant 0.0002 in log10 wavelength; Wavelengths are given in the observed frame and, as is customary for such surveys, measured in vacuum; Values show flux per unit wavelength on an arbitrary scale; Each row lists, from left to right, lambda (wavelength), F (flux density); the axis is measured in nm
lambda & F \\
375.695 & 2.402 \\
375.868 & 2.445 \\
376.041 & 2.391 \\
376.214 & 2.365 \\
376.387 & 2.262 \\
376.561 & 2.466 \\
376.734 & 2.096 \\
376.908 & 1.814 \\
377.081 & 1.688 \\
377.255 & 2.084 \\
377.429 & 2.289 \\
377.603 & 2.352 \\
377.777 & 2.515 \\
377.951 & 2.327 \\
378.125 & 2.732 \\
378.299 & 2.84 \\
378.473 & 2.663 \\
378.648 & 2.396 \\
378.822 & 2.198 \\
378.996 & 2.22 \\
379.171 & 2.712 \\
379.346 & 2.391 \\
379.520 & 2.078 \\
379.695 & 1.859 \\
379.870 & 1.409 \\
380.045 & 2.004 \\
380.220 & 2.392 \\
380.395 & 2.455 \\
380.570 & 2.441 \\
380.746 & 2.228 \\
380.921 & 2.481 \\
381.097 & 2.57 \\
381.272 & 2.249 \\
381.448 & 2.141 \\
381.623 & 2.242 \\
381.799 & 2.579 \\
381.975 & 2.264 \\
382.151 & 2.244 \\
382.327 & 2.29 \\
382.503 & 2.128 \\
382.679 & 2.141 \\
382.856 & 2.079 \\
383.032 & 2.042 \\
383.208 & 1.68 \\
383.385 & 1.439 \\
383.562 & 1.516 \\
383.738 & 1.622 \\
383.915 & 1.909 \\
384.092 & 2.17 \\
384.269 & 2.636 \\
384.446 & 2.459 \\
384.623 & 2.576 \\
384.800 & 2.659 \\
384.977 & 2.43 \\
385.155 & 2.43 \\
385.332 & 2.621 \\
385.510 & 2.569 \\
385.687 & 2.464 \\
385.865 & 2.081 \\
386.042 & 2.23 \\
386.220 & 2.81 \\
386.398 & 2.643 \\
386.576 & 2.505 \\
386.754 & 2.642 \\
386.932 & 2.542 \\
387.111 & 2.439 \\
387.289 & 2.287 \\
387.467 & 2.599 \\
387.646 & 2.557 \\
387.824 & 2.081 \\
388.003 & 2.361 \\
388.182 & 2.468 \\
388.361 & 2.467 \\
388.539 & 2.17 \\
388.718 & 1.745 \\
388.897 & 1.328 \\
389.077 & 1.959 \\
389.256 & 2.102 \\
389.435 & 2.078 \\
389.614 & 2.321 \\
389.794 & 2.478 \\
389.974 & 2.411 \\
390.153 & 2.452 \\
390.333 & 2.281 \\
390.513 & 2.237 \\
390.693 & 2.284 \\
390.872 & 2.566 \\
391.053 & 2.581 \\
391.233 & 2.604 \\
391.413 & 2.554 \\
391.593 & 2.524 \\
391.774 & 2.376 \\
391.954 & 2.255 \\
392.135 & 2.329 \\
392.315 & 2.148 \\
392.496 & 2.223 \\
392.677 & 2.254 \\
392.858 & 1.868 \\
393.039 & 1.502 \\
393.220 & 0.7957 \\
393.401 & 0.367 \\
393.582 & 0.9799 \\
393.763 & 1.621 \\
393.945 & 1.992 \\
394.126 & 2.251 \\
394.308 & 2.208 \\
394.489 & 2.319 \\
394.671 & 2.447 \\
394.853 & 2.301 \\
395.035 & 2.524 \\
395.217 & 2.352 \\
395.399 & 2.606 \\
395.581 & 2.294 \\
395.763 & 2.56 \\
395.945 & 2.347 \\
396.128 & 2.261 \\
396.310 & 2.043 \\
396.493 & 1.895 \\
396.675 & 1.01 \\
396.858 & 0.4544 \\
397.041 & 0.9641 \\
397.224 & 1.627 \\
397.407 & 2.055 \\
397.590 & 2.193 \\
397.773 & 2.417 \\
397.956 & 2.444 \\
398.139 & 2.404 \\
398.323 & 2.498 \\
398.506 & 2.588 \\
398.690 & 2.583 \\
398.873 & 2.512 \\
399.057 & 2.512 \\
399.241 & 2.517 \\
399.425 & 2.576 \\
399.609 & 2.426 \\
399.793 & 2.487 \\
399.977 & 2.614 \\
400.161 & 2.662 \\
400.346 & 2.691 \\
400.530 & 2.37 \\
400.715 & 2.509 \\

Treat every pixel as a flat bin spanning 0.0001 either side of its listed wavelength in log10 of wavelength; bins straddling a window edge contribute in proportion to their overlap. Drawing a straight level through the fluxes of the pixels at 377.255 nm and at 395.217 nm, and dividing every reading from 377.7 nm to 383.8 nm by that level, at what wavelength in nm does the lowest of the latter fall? 383.385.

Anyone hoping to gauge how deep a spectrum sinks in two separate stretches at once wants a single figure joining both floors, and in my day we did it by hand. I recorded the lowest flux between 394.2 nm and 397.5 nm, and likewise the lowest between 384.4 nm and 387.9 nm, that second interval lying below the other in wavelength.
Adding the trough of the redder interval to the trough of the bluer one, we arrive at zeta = 2.5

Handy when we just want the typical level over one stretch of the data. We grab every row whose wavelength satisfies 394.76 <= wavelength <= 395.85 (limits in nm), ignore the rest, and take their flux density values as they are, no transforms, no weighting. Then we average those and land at 2.44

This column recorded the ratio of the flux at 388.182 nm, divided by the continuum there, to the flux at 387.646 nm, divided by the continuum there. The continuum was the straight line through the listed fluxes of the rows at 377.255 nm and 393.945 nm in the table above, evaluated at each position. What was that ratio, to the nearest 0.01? 0.97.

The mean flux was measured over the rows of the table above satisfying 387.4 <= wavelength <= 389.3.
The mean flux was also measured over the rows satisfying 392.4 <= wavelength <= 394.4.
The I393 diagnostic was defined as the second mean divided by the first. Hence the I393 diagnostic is 0.76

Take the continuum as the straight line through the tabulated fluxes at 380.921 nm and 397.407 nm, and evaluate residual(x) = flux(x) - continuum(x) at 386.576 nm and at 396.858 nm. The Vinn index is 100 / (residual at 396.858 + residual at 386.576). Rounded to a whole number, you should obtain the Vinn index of -69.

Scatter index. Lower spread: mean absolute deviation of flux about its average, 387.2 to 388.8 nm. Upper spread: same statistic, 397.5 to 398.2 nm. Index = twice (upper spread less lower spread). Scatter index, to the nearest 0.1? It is -0.2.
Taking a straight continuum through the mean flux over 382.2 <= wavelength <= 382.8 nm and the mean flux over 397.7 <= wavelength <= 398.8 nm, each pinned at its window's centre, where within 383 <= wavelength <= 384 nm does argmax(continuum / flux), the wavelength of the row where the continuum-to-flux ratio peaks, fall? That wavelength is 383.385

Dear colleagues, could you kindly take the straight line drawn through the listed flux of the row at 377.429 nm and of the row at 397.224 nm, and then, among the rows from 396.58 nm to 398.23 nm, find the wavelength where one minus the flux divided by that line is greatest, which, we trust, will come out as 396.858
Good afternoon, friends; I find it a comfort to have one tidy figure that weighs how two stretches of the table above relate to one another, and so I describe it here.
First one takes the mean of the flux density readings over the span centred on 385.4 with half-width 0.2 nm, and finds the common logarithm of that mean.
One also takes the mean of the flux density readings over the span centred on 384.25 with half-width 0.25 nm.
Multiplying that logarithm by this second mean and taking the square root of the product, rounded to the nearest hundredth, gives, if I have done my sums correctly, 1.00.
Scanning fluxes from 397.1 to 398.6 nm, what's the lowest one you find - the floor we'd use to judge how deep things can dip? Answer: 1.627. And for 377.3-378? 2.289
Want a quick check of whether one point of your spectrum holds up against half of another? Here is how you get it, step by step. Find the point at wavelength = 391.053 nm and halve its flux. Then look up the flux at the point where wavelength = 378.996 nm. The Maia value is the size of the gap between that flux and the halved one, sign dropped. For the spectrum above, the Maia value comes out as 0.93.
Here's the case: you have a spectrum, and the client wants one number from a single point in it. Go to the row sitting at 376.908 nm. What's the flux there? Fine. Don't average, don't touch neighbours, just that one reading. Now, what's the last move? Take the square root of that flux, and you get 1.35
